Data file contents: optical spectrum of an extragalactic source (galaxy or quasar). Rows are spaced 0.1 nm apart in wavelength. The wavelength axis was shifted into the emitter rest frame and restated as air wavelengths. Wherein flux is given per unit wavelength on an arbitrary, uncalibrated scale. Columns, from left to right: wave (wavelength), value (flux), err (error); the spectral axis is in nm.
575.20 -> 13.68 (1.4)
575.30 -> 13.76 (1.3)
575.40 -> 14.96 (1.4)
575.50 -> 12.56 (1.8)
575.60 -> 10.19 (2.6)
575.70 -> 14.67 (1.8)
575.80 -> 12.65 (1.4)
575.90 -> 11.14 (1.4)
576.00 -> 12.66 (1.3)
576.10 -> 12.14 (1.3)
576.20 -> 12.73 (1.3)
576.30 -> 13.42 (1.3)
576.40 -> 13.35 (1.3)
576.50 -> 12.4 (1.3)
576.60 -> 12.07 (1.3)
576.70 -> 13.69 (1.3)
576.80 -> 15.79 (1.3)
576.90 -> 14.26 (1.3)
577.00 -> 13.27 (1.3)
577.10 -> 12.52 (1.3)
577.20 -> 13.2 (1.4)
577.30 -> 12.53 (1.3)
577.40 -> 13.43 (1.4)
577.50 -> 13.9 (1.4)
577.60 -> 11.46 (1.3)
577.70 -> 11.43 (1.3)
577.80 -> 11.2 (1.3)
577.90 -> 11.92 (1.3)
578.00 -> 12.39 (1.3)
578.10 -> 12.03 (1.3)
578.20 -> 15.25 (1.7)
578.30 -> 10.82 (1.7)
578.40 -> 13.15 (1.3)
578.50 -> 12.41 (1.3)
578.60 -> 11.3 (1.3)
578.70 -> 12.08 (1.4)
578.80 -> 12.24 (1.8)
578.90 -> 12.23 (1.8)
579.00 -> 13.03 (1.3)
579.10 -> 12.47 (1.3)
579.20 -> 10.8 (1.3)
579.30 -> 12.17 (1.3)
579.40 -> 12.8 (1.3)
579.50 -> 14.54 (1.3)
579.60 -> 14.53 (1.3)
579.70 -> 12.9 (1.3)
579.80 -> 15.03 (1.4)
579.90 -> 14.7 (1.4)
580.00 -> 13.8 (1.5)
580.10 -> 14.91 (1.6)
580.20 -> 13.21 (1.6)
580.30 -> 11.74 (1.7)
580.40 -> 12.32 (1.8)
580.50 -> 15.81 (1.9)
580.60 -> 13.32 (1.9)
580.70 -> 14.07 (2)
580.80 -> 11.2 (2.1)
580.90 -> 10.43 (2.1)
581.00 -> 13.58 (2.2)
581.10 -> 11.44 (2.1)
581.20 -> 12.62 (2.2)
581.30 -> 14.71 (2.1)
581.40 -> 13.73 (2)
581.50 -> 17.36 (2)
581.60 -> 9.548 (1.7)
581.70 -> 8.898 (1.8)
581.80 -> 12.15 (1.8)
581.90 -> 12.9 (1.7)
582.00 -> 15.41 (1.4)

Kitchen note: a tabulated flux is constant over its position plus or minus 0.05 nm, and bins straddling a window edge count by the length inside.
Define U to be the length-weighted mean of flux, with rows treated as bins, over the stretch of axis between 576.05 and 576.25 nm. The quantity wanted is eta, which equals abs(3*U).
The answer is 37.3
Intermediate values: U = 12.4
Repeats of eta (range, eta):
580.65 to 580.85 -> 37.9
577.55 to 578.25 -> 36.7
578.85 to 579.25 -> 36.4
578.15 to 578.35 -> 39.1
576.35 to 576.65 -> 37.8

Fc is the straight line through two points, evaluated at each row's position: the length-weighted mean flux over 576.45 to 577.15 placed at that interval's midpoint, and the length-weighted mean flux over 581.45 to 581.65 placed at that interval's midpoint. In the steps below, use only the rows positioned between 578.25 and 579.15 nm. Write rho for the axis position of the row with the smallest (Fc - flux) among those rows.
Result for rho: 578.40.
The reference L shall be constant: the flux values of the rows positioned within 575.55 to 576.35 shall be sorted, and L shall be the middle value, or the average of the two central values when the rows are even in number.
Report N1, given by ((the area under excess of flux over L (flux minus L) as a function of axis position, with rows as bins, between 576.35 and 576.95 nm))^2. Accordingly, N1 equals 0.32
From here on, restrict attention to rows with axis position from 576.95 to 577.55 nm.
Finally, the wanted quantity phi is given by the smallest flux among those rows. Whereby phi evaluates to 12.52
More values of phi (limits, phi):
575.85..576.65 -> 11.14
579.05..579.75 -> 10.8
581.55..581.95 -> 8.898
